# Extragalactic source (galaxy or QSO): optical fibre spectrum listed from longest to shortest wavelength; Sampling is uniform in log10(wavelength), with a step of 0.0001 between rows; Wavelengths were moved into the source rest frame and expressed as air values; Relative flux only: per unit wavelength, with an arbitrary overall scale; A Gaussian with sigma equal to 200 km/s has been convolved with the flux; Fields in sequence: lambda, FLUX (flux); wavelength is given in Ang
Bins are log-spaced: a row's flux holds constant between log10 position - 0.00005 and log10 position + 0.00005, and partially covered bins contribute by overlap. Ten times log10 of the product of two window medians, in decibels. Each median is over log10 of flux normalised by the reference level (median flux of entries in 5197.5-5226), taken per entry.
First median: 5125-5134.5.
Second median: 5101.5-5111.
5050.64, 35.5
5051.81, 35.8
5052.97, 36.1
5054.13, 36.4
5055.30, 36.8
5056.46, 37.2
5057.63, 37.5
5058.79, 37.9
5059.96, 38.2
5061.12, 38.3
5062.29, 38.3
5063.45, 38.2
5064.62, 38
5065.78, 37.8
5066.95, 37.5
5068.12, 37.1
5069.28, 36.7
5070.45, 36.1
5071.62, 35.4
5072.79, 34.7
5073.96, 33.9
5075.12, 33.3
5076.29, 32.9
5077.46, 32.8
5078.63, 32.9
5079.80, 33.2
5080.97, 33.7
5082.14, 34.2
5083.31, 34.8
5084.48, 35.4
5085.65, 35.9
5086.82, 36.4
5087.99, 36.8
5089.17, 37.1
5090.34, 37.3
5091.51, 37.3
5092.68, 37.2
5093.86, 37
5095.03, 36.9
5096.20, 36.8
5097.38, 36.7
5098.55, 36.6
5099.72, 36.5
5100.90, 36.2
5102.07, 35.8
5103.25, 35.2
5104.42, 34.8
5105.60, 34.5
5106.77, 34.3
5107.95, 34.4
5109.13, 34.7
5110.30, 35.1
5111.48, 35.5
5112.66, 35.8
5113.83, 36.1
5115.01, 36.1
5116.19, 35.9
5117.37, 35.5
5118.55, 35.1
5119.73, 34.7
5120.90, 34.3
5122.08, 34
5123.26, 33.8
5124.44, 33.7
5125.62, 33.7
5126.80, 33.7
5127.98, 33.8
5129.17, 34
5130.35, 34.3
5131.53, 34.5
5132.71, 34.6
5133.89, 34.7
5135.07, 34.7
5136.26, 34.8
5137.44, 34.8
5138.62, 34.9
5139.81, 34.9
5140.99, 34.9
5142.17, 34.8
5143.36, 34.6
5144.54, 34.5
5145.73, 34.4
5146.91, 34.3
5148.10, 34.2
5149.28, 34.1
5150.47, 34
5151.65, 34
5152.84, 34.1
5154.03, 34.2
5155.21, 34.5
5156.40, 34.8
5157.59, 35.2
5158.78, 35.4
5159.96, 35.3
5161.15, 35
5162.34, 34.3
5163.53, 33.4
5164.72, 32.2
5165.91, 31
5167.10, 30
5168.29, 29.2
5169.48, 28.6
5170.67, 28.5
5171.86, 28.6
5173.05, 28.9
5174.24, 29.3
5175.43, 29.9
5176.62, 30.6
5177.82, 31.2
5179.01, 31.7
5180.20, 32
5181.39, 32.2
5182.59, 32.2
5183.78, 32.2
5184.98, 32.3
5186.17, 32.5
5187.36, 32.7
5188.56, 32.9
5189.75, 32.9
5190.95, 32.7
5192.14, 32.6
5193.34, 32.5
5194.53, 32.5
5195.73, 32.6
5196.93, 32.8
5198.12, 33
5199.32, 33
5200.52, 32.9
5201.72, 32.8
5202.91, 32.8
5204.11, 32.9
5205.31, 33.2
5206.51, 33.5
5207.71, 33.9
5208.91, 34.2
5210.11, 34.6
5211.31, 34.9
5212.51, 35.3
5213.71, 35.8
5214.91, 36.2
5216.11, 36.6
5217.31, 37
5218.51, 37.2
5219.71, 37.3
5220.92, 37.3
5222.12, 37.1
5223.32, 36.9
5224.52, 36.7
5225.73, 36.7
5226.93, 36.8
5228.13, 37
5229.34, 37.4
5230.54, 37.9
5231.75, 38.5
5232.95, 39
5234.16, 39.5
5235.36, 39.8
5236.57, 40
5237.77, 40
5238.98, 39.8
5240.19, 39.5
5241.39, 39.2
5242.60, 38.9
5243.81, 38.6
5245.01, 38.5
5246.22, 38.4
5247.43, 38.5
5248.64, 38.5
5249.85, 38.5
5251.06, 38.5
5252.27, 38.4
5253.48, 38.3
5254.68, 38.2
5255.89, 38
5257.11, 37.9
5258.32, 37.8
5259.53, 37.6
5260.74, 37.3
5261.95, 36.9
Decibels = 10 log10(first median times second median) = -42.8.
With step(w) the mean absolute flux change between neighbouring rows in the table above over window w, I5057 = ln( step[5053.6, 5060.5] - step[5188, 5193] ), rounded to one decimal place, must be -1.3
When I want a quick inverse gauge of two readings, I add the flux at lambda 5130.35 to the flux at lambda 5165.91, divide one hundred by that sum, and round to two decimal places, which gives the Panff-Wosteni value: 1.53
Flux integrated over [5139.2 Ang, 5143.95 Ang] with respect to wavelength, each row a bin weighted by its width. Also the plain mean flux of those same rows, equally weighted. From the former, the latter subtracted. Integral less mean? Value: 130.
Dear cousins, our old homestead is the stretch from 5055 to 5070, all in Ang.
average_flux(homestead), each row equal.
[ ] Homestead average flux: 37.7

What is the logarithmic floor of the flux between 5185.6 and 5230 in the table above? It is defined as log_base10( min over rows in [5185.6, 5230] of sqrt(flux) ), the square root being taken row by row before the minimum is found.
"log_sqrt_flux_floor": 0.756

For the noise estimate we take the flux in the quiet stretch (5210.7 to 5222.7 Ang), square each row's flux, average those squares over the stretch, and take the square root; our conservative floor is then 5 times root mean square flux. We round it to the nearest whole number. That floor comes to 182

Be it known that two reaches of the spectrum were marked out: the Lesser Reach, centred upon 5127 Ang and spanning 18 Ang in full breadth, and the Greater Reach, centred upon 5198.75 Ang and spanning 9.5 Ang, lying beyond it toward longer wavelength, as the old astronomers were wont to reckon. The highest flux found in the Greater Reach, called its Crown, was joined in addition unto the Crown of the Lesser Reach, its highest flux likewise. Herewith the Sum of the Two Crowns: 68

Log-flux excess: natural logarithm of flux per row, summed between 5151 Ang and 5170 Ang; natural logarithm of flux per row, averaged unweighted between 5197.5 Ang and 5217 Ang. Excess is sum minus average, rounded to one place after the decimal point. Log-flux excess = 52.5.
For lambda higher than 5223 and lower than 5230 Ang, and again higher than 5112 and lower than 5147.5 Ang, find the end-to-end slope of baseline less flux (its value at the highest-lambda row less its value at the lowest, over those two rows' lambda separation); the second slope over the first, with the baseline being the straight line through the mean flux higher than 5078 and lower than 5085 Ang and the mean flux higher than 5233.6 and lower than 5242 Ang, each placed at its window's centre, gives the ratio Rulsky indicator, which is -1.7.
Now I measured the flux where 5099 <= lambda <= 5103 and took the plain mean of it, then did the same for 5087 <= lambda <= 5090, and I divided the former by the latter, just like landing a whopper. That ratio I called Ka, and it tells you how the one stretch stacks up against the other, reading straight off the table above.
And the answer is 0.98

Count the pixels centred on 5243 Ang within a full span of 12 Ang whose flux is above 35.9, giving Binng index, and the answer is 10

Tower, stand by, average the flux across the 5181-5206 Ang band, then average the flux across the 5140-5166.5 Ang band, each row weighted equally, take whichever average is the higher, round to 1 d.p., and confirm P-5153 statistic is 34.2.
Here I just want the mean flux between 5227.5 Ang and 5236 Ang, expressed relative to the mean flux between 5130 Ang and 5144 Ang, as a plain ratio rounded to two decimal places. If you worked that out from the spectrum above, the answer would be 1.11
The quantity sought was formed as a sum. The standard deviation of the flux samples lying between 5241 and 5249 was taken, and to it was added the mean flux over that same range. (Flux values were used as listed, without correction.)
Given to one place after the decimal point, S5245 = 38.9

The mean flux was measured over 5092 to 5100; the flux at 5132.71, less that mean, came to -2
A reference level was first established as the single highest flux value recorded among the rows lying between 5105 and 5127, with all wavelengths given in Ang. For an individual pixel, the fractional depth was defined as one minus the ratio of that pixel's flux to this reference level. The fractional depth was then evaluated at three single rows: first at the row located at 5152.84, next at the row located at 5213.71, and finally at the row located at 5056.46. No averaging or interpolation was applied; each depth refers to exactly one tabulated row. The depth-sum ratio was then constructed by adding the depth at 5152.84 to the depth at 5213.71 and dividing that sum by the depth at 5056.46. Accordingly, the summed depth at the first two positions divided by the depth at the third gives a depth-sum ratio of -2.1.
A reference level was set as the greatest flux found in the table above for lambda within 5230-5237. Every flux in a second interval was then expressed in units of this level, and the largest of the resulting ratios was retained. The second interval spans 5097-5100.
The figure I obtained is 0.92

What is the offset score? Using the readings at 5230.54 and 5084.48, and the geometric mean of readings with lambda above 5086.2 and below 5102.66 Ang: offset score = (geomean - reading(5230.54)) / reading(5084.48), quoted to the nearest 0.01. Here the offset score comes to -0.03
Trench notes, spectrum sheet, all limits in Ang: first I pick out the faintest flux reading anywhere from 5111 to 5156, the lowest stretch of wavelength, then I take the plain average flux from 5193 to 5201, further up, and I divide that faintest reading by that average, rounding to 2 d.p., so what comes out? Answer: 1.03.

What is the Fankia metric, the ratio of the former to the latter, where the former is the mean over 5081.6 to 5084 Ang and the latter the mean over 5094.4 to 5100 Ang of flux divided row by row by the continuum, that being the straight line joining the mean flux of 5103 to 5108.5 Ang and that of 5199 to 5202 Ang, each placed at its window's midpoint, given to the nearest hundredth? 0.93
